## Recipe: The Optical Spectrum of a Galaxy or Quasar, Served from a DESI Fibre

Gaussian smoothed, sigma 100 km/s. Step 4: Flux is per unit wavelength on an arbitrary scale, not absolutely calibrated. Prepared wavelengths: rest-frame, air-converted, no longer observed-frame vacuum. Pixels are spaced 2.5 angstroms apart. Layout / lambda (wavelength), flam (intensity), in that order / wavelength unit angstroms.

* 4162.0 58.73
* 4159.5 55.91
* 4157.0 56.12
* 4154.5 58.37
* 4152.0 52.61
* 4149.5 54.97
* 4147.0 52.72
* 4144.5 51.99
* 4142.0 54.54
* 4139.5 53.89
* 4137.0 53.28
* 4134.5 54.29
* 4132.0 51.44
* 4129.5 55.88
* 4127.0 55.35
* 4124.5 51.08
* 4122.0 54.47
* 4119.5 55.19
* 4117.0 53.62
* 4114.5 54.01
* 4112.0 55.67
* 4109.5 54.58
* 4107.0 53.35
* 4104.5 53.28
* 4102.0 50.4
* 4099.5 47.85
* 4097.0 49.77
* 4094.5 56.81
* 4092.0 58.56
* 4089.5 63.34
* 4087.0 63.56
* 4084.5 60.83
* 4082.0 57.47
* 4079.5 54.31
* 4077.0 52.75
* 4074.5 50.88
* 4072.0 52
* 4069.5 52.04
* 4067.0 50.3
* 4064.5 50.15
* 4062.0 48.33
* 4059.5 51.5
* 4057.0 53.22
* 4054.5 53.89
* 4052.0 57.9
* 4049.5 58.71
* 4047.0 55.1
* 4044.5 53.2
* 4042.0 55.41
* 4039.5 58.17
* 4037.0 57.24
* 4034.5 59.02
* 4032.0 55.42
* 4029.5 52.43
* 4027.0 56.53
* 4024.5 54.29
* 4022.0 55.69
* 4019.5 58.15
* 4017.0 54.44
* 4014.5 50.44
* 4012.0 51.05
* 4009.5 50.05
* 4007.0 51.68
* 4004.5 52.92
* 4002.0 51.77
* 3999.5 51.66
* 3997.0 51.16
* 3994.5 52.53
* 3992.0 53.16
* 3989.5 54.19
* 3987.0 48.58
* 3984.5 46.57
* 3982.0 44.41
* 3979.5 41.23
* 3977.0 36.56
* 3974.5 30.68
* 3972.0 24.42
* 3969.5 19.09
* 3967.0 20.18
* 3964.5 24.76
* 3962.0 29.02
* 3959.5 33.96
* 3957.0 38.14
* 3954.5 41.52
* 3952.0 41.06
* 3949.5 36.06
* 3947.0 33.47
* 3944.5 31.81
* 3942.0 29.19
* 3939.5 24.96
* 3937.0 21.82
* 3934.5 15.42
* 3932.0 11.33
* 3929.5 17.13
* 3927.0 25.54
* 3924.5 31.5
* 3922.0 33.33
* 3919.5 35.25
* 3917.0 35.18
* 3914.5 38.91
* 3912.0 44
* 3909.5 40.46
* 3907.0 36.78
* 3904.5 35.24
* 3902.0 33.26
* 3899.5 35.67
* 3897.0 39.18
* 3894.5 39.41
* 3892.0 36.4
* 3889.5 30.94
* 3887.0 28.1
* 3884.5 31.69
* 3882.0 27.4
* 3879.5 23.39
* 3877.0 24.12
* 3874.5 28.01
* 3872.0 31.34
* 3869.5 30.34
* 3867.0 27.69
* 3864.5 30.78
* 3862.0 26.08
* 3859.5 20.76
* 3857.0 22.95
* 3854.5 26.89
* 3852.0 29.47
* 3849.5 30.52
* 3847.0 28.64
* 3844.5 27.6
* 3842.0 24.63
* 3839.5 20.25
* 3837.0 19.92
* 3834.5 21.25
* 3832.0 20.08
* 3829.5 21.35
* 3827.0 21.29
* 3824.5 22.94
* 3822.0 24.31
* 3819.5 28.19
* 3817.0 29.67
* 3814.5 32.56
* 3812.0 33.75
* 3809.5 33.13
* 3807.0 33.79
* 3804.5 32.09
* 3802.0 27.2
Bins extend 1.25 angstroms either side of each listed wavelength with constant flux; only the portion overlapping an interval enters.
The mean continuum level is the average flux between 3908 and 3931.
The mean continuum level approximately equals 33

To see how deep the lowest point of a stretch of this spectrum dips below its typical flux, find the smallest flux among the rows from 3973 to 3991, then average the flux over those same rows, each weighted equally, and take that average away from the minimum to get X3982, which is -12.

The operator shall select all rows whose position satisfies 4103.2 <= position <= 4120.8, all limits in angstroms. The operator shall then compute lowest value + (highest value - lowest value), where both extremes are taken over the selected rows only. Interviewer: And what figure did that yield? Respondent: 55.7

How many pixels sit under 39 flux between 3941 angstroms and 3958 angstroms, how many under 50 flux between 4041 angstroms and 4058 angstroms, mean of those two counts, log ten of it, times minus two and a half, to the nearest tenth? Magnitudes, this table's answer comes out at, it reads -1.0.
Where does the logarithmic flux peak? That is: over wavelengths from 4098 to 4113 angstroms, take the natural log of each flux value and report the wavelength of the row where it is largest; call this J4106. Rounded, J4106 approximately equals 4112.0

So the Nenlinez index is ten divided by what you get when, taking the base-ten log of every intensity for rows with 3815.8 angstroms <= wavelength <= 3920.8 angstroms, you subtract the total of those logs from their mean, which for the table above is -0.17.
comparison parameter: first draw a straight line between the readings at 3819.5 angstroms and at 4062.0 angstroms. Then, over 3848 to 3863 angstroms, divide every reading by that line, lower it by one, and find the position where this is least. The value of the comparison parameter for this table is 3859.5 angstroms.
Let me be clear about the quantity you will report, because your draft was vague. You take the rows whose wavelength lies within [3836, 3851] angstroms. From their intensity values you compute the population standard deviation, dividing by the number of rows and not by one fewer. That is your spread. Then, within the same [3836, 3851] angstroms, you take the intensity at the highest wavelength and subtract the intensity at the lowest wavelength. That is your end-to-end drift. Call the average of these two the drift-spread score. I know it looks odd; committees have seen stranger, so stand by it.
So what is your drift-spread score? 7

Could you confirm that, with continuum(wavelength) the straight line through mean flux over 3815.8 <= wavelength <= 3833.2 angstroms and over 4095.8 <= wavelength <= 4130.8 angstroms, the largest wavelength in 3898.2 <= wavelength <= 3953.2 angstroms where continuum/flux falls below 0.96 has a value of 3952.0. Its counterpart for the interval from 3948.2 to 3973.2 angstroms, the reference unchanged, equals 3954.5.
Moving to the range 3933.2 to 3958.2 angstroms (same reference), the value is 3954.5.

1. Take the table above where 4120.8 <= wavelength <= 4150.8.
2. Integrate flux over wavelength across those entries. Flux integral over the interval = 1610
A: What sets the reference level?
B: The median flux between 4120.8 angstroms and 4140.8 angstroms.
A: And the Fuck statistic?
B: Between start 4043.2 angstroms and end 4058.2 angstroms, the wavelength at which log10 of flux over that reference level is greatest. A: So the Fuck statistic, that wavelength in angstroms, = 4049.5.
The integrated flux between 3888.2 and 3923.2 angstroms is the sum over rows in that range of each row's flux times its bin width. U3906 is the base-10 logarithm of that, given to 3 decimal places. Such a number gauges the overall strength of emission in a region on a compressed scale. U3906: 3.109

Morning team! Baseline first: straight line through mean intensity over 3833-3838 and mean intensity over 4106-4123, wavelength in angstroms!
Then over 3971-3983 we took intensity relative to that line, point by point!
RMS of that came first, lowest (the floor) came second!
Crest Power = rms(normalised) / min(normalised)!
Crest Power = 1.45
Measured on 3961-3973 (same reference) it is 1.26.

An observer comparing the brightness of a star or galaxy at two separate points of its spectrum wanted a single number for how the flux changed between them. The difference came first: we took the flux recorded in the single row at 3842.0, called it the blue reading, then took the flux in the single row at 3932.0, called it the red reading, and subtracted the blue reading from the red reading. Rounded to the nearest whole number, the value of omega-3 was -13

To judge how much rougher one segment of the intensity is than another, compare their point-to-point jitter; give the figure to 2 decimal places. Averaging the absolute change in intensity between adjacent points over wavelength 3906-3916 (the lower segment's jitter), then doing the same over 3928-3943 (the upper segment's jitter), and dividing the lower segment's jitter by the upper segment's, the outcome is 0.87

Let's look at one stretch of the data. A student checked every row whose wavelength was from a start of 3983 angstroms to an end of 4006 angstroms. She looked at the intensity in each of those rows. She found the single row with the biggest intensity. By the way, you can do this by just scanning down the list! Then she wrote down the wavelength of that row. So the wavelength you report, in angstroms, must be 3989.5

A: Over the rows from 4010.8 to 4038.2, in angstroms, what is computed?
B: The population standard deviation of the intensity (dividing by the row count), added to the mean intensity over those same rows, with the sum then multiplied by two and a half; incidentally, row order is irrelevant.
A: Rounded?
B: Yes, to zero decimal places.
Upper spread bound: 144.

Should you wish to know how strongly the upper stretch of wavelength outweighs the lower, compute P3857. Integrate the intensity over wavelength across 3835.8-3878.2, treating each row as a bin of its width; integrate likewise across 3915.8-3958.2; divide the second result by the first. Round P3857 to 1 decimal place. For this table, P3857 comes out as 1.1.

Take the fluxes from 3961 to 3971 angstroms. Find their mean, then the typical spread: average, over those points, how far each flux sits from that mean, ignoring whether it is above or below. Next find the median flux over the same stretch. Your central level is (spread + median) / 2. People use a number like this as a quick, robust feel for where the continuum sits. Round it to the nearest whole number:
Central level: 13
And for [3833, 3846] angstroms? 12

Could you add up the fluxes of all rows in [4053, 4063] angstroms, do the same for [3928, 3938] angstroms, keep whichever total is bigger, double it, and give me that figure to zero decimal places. 414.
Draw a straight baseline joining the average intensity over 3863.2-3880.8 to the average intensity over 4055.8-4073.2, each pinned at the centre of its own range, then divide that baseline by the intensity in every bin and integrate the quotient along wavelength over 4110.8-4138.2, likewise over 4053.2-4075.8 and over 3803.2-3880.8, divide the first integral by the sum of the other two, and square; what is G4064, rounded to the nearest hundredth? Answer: 0.10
